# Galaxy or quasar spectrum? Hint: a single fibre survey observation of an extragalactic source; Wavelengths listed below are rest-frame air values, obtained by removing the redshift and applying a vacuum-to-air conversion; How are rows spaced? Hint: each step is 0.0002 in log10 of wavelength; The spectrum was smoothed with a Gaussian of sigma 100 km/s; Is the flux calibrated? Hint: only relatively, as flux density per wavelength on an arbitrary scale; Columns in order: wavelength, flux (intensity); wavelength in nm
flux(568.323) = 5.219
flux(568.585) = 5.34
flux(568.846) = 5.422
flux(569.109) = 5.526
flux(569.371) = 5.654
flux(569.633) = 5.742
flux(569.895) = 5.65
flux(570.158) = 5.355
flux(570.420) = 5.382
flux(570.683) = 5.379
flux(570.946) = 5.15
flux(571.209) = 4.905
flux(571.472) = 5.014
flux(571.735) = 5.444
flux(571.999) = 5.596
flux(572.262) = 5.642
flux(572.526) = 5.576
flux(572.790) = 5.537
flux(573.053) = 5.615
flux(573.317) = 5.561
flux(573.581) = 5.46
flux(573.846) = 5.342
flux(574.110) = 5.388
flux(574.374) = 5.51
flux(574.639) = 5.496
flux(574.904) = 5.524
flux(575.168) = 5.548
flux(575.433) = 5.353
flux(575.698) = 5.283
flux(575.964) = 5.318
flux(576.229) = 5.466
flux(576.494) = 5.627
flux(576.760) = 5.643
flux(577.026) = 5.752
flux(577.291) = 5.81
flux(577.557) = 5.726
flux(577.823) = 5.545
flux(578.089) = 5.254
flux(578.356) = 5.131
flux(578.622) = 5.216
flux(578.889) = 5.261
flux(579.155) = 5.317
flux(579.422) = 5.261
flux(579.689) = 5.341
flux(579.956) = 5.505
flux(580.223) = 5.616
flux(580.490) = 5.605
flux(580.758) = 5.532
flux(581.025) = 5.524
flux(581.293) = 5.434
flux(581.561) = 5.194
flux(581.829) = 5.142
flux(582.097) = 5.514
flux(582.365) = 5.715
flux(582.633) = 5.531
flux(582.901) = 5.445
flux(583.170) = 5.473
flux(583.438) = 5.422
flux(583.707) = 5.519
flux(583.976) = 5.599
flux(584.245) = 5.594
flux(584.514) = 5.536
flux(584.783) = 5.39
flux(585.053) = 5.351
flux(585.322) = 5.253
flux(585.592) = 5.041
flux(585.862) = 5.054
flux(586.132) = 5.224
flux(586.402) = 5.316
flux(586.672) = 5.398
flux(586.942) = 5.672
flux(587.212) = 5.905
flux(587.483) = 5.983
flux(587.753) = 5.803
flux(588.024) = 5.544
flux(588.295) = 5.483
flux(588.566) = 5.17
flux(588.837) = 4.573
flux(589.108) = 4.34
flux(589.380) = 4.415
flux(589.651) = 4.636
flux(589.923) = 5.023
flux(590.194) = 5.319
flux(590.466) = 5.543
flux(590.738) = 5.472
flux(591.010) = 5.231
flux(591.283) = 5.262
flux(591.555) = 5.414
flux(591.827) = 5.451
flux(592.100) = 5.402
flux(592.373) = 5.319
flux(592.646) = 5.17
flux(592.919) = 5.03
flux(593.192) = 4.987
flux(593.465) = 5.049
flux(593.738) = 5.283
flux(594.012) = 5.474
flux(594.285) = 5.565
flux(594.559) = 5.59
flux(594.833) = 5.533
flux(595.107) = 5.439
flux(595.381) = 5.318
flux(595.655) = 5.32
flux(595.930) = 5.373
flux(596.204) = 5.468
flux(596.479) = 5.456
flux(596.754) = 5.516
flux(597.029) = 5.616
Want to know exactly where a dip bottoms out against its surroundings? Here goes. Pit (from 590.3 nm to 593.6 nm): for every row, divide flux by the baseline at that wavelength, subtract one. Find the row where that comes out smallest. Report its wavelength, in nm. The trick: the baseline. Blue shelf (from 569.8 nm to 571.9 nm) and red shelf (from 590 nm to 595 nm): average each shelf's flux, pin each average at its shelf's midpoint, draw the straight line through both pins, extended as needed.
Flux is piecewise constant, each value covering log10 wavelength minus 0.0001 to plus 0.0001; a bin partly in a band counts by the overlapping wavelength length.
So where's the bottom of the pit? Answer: 593.192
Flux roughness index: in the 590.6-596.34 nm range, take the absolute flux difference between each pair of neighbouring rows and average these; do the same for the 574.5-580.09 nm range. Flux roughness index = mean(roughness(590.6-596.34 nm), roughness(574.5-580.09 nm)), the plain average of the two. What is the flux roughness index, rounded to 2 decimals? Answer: 0.10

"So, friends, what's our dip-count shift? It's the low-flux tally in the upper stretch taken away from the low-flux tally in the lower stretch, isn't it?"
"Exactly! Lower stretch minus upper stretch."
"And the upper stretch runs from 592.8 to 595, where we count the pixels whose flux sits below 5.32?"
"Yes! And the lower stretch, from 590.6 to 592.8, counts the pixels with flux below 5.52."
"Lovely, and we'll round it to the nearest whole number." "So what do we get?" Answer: 4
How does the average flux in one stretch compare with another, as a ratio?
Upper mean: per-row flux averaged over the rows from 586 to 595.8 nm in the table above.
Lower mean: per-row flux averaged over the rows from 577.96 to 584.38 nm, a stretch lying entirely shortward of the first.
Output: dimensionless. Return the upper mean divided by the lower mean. 0.98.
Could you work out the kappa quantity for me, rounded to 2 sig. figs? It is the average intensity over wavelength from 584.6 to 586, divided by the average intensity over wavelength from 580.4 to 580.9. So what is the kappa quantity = 0.94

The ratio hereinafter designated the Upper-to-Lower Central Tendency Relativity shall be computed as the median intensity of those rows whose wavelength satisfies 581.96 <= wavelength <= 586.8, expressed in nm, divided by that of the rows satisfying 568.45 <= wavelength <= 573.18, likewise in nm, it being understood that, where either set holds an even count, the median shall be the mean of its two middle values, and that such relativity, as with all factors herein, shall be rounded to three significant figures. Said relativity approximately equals 0.991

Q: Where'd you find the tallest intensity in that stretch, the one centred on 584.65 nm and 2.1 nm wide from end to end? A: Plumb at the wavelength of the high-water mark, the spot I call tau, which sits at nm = 583.976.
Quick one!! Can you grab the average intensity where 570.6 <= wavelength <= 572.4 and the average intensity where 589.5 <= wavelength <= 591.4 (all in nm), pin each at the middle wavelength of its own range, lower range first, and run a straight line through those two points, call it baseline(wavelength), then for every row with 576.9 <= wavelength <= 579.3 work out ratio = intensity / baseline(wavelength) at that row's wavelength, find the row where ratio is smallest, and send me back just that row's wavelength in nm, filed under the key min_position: 578.356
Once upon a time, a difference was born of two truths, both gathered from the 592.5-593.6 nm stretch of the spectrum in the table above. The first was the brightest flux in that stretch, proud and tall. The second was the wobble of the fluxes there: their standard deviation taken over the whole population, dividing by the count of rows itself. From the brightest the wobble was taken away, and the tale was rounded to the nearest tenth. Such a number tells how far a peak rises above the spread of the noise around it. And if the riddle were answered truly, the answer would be 5.1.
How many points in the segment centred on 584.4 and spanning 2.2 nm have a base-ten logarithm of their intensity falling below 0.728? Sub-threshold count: 1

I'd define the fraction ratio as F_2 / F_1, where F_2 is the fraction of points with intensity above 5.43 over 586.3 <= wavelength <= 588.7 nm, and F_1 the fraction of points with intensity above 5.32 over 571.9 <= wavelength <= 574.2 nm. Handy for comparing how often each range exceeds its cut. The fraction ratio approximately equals 0.67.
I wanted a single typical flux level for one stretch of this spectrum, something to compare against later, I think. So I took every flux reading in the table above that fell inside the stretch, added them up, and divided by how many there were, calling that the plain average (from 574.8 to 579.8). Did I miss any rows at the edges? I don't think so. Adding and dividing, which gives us 5.44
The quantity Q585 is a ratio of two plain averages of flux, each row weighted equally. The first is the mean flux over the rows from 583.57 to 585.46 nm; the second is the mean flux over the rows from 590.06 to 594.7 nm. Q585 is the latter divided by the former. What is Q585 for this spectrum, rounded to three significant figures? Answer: 0.975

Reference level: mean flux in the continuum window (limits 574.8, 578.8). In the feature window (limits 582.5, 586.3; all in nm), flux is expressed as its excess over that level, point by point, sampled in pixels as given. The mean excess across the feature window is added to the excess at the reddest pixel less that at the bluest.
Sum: -0.4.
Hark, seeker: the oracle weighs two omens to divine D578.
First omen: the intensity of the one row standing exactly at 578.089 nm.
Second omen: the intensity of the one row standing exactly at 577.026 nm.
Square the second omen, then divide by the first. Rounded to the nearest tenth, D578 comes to 6.3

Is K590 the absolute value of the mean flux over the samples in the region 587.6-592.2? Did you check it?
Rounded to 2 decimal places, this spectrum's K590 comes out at 5.18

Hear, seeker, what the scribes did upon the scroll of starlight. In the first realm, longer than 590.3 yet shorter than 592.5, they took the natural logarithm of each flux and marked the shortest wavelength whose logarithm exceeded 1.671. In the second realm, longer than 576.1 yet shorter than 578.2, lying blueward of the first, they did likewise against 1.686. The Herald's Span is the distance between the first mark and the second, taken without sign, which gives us 14.24 nm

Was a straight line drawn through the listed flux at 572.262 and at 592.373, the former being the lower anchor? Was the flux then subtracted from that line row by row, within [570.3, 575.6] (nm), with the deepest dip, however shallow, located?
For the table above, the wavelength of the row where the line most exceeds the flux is 571.209 nm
